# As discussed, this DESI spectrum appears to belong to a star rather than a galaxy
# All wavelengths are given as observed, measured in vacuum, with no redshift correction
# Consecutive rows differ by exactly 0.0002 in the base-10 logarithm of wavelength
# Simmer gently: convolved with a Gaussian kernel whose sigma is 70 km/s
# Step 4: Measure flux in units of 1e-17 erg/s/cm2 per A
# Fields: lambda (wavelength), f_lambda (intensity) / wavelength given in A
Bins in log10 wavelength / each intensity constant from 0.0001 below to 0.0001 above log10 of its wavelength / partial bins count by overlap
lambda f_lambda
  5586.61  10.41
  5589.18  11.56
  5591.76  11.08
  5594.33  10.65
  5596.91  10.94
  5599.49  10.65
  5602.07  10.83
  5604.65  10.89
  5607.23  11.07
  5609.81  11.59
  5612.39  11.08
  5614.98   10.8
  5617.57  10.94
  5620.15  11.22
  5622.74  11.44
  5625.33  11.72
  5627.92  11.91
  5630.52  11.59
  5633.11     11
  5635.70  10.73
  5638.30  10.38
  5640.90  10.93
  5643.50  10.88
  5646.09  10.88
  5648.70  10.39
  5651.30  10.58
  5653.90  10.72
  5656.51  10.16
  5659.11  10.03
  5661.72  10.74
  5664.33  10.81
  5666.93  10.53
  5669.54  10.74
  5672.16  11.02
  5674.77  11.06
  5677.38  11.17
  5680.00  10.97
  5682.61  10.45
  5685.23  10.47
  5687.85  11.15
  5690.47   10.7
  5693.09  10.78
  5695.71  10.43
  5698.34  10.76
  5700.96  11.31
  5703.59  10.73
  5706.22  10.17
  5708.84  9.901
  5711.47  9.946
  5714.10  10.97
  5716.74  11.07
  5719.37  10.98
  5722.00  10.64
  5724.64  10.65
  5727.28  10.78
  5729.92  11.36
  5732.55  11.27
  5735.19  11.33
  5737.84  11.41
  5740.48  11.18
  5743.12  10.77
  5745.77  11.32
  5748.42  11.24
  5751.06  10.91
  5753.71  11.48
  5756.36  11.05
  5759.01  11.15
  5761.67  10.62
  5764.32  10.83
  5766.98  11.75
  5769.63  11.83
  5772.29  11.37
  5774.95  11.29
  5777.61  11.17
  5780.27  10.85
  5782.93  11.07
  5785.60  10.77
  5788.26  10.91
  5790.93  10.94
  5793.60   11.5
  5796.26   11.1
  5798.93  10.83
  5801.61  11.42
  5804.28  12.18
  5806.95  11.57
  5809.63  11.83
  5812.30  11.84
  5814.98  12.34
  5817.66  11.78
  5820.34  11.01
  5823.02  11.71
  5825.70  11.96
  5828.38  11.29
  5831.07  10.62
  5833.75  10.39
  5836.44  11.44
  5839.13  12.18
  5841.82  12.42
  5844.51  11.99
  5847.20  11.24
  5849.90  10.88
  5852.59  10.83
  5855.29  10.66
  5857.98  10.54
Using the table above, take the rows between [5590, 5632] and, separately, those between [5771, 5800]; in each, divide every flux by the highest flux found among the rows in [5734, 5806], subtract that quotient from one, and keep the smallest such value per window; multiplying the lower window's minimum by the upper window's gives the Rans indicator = 0.0012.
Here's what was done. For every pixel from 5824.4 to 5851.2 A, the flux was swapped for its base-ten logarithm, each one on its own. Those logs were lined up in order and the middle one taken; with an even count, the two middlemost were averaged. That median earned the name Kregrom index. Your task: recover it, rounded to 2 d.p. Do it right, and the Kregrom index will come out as 1.06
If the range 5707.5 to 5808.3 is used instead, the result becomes 1.04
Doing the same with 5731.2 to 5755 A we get 1.05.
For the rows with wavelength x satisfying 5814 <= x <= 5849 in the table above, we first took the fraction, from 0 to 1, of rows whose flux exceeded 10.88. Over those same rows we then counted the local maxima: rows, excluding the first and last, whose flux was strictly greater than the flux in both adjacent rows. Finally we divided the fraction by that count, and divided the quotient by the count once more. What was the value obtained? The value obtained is 0.21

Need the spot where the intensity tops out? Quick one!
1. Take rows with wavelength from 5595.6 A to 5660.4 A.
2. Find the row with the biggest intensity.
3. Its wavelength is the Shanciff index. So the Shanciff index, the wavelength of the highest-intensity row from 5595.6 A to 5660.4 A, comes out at 5627.92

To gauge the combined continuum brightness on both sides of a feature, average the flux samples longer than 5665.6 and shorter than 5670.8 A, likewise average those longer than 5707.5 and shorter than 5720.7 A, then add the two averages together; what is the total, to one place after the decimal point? 21.2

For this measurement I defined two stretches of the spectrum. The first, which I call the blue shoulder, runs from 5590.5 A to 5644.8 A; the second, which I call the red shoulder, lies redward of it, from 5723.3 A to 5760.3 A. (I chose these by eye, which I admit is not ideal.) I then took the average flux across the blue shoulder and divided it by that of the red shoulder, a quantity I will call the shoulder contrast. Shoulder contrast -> 0.99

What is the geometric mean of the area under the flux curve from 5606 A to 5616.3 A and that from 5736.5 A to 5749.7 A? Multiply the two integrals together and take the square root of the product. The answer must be 130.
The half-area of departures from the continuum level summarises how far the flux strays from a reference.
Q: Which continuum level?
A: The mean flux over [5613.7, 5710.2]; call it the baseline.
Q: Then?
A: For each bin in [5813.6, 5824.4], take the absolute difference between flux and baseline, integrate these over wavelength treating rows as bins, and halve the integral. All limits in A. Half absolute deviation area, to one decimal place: 4.8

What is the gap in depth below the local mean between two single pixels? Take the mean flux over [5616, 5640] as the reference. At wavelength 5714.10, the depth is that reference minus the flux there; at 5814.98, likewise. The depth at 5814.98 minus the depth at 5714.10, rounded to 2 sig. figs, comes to -1.4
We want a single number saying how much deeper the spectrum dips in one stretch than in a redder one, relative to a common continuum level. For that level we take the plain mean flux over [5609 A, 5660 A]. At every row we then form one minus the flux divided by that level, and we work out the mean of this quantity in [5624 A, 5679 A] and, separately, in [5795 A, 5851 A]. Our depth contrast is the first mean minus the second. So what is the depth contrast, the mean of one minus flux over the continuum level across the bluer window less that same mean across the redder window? 0.061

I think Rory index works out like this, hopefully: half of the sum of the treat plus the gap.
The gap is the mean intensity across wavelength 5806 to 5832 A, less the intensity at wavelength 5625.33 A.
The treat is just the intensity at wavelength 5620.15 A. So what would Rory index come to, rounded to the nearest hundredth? 5.55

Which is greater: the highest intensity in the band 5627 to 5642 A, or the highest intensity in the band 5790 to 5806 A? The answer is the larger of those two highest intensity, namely 12.2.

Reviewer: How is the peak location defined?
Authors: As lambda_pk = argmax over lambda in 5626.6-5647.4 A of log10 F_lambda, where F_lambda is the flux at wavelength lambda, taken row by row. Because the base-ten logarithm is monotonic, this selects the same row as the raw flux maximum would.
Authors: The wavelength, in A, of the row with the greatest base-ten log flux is 5627.92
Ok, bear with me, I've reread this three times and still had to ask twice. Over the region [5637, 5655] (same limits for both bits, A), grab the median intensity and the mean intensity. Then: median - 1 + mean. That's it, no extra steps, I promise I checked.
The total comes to 20.4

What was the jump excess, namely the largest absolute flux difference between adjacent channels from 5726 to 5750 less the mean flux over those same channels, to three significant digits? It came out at -10.6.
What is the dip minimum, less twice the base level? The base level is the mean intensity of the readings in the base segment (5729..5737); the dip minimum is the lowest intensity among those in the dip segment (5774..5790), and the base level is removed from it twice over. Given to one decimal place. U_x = -11.9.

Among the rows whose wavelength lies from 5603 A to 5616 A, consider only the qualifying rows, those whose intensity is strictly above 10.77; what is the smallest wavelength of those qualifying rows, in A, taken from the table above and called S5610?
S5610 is 5604.65 A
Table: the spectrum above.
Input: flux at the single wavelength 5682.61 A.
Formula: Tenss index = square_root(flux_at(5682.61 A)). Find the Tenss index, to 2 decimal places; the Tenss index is 3.23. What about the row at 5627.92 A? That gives 3.45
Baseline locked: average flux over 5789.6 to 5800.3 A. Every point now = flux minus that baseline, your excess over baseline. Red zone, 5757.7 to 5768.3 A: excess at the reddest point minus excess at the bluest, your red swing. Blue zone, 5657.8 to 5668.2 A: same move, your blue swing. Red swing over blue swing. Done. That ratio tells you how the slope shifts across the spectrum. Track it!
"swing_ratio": 1.2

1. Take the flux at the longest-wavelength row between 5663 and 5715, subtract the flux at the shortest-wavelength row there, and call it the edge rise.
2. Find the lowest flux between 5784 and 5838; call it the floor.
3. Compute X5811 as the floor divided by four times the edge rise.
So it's 16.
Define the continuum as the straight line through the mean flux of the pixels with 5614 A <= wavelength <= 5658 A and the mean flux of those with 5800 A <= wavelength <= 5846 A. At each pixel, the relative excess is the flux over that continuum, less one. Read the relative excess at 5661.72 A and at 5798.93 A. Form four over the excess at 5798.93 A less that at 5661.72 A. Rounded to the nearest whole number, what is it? -116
